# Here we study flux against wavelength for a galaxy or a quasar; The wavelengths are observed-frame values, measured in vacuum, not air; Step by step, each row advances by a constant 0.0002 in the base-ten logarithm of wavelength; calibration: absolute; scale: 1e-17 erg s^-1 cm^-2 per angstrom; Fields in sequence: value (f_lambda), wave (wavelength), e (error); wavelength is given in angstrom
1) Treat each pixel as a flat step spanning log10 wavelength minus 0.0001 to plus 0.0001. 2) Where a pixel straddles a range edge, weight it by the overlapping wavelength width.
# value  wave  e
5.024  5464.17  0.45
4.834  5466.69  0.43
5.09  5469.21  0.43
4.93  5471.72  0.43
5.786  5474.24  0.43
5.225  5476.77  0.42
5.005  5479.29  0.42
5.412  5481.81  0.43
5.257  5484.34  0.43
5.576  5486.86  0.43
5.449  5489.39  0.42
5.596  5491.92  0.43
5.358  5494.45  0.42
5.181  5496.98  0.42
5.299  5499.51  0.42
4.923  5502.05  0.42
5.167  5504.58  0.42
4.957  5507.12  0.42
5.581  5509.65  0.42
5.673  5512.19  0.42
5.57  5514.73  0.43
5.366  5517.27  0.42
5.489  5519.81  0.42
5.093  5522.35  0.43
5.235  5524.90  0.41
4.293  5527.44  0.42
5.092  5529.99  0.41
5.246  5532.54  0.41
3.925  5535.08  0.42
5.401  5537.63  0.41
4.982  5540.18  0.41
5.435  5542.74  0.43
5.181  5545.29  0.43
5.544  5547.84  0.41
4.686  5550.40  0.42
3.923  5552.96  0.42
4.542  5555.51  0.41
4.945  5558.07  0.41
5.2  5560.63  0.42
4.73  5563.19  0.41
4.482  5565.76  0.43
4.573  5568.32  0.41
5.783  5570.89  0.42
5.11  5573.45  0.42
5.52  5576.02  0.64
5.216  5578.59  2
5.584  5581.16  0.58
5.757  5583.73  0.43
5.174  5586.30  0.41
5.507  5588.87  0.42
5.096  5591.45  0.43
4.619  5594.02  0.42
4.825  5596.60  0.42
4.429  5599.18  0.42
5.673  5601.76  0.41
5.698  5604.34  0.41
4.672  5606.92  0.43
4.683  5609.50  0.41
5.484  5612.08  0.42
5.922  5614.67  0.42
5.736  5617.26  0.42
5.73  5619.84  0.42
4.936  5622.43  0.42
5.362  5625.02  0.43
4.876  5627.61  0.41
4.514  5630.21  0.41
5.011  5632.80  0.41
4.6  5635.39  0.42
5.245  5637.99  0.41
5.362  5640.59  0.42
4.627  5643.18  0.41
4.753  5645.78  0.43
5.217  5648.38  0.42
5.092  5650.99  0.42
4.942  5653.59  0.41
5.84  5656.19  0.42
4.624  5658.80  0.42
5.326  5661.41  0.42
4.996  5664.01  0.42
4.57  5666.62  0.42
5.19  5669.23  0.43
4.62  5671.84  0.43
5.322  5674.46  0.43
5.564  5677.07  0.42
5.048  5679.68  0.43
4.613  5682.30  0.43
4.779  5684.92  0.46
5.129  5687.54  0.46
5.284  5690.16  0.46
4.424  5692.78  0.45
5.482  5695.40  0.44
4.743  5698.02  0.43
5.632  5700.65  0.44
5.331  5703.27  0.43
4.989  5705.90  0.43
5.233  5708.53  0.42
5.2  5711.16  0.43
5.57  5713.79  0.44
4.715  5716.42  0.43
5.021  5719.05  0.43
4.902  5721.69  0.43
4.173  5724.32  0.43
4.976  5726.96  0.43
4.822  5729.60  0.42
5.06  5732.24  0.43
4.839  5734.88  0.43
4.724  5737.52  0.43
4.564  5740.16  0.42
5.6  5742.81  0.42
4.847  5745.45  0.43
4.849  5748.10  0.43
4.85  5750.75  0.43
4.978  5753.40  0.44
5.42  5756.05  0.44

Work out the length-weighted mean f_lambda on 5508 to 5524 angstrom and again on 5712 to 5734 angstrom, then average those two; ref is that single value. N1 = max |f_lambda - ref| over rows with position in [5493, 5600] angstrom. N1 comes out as 1.25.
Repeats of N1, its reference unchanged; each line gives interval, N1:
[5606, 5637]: 0.74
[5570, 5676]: 0.75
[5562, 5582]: 0.70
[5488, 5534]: 0.88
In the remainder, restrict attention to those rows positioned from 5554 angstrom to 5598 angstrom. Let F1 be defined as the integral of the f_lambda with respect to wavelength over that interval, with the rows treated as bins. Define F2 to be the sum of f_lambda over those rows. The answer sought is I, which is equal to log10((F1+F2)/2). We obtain 2.19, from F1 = 224.0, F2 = 86.7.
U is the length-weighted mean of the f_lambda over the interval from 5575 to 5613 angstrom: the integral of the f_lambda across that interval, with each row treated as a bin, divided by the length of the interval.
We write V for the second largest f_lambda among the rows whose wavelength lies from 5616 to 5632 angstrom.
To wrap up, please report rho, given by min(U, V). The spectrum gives 5.19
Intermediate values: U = 5.19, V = 5.73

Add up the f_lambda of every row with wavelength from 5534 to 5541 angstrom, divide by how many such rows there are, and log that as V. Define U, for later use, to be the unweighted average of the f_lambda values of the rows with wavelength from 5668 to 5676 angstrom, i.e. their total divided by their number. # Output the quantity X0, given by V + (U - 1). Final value 8.81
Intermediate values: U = 5.04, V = 4.8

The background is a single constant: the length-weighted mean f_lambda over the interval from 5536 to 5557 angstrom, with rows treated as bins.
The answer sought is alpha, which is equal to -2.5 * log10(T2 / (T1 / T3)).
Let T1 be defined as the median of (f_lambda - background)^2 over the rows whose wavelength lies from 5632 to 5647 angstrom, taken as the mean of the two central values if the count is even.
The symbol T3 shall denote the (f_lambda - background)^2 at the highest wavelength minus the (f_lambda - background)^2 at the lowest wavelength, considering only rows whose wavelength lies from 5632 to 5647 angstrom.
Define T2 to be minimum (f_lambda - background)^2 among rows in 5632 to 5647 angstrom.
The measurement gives 7.0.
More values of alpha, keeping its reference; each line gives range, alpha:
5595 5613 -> 4.6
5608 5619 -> 2.7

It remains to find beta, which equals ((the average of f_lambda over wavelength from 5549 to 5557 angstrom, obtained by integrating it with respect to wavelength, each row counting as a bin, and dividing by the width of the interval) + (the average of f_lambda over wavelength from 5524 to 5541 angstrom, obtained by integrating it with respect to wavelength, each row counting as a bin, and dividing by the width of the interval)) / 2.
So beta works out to 4.64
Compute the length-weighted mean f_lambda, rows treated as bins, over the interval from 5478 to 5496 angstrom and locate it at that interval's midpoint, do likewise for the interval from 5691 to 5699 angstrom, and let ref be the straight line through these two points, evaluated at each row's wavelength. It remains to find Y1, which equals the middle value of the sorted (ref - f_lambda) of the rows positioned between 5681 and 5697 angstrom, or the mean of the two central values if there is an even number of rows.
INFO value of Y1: -0.02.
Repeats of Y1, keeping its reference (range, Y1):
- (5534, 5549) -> -0.03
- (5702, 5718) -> -0.33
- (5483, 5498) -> -0.04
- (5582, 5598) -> 0.02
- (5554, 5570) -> 0.55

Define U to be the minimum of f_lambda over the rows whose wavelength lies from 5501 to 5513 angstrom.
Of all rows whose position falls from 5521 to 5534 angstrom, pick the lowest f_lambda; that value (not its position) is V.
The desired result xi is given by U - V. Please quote 0.6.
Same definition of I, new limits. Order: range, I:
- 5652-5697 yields 2.19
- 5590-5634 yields 2.19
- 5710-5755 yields 2.18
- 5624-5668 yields 2.18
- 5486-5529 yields 2.20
